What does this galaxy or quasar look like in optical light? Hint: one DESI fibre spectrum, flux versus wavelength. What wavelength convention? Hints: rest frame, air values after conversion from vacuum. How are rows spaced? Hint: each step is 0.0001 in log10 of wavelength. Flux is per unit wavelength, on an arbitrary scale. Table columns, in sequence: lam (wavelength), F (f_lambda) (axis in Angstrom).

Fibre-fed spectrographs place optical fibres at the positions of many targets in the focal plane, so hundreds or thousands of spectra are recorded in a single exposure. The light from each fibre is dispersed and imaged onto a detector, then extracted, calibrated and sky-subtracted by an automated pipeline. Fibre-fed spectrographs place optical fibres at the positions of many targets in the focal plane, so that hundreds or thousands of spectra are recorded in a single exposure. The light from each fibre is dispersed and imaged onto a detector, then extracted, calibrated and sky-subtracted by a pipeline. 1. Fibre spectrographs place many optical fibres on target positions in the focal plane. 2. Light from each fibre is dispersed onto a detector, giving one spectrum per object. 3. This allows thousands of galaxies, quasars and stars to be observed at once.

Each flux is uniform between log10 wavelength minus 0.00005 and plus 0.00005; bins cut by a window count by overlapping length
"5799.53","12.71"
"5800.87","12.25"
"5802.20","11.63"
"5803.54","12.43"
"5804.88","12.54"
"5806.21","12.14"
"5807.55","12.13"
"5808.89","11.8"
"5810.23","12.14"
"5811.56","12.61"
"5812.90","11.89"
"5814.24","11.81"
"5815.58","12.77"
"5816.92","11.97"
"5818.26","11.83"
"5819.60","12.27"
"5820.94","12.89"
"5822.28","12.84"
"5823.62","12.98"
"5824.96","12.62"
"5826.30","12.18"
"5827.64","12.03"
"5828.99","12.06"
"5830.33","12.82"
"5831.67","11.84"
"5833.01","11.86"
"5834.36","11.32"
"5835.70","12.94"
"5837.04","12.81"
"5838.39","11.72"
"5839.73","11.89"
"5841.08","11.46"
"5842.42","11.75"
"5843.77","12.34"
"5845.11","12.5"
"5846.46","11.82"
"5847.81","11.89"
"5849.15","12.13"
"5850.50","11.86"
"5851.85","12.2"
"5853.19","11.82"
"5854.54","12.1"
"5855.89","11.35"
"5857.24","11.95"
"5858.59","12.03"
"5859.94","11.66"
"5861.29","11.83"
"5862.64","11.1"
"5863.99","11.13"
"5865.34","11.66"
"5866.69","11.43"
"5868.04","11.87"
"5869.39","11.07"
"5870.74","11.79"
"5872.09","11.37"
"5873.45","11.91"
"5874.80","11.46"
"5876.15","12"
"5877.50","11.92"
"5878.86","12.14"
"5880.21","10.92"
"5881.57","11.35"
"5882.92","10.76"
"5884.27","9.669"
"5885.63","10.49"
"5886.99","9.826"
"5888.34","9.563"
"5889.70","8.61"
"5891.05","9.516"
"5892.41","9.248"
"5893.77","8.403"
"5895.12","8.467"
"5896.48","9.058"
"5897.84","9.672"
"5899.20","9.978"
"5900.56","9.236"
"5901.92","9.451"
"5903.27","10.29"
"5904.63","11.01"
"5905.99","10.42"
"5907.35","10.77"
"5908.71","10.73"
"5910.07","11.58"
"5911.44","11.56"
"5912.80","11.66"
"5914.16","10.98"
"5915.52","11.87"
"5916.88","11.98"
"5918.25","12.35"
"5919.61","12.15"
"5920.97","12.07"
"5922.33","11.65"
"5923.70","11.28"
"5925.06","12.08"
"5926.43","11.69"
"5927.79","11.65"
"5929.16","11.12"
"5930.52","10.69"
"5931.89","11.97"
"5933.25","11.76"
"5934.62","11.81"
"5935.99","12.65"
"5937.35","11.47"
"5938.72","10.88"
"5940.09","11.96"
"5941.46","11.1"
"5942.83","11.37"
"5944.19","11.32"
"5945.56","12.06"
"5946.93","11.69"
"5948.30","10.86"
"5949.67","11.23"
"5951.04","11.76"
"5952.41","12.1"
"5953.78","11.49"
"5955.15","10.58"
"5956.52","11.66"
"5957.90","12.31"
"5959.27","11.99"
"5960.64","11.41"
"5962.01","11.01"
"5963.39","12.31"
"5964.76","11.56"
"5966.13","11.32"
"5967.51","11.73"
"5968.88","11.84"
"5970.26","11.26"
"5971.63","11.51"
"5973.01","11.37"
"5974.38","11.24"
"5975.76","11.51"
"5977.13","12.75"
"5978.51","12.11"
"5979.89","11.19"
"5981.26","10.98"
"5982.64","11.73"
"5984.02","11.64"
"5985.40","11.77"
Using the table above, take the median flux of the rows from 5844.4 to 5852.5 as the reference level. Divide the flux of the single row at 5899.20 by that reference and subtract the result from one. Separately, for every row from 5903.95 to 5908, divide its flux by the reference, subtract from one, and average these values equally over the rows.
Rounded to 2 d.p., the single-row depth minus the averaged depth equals 0.06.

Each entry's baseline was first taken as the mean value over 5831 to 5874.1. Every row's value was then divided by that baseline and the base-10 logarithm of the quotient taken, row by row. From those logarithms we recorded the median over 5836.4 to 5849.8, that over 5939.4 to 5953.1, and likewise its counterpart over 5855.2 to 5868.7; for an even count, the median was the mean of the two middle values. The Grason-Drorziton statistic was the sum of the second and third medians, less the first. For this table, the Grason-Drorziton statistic -0.02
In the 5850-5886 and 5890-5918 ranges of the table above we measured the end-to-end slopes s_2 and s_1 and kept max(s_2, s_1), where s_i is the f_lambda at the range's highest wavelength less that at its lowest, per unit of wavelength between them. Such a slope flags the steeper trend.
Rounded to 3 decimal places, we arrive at 0.095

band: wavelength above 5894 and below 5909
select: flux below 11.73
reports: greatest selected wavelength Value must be 5908.71 Angstrom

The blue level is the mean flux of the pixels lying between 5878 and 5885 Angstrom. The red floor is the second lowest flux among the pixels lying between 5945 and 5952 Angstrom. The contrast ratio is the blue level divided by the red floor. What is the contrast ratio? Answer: 0.98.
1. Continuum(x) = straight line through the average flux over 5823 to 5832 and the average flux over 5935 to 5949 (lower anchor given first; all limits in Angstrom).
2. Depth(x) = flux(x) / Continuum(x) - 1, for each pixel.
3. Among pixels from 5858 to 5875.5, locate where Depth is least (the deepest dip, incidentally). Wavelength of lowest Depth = 5862.64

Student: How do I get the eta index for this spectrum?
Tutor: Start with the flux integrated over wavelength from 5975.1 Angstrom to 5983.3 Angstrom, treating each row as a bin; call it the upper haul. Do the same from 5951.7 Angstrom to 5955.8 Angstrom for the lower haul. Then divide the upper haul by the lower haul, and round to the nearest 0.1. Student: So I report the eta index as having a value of 2.1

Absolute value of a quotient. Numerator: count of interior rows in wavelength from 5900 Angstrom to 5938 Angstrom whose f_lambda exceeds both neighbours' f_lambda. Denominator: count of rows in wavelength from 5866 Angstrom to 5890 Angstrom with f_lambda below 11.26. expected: 1.0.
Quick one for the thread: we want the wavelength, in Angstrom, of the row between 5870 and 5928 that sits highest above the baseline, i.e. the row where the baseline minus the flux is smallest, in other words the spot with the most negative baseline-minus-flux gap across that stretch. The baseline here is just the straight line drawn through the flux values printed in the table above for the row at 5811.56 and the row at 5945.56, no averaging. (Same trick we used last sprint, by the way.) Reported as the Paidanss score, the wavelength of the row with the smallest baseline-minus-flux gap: 5918.25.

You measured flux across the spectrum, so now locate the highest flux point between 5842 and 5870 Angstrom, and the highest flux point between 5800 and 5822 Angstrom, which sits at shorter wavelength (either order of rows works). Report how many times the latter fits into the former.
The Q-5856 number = 0.970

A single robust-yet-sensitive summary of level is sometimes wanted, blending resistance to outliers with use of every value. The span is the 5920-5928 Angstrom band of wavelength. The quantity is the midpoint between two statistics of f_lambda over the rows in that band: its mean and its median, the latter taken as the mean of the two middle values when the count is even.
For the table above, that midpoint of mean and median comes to 11.7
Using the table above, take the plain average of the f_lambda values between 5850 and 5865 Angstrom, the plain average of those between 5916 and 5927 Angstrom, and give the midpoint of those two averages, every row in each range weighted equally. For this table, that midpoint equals 11.8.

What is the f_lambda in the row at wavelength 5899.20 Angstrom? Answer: 9.978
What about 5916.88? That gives 11.98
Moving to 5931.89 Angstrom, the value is 11.97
